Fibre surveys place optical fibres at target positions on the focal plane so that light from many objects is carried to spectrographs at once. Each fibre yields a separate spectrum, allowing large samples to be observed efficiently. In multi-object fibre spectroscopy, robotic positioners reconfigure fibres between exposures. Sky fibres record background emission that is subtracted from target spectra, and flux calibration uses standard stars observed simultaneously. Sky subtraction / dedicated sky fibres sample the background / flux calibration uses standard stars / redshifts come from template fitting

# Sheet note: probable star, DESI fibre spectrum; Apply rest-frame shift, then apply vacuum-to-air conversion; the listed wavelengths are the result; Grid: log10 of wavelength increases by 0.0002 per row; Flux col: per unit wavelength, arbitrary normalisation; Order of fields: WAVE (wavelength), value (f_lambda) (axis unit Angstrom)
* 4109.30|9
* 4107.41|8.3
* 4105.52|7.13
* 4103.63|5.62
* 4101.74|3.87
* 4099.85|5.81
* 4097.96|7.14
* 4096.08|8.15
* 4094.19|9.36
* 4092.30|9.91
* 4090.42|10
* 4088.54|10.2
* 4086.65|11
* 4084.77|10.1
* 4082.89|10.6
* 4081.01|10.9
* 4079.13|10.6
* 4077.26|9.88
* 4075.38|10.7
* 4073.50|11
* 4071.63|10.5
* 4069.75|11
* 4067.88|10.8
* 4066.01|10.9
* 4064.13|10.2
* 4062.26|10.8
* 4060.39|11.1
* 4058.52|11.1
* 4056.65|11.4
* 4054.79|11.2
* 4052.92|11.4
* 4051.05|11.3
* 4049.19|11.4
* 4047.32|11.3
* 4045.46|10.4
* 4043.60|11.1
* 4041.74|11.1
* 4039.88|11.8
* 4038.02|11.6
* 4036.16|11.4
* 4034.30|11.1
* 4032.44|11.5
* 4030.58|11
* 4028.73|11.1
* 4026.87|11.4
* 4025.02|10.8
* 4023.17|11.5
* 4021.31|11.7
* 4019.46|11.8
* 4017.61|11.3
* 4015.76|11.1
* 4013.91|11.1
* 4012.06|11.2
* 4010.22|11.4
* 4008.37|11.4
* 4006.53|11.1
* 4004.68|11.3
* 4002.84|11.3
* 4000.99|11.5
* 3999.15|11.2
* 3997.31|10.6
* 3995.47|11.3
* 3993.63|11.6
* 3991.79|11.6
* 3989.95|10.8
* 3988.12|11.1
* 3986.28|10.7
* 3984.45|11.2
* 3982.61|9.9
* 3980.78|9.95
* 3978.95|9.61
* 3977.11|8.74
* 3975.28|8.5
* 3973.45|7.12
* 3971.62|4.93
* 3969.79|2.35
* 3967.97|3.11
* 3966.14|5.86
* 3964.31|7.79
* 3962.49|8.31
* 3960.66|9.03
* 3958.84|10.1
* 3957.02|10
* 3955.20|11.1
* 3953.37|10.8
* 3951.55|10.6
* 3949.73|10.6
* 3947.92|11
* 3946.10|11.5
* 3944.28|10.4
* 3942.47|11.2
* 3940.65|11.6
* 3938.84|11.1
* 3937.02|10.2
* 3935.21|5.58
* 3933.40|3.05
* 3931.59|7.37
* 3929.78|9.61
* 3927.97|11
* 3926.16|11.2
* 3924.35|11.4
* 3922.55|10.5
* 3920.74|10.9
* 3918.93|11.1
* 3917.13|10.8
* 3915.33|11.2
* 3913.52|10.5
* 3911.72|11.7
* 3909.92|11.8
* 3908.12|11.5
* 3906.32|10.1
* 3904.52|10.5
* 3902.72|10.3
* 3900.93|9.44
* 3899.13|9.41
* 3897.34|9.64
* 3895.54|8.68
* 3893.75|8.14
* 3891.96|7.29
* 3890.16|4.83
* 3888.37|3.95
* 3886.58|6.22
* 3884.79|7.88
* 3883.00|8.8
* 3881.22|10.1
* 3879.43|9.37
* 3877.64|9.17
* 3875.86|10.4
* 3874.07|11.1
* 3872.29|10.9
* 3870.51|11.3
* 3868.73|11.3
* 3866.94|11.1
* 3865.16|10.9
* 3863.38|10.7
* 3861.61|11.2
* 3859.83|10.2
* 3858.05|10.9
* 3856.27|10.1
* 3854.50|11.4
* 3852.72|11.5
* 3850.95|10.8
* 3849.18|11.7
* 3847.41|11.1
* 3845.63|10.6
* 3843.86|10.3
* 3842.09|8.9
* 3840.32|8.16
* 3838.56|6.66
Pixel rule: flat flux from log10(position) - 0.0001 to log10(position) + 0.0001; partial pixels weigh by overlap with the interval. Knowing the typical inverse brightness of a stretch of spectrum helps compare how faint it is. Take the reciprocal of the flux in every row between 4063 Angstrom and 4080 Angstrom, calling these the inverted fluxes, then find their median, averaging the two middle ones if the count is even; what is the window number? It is 0.0935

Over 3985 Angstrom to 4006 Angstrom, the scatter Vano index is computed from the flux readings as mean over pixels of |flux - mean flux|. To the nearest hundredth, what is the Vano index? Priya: 0.28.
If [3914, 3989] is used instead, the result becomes 1.92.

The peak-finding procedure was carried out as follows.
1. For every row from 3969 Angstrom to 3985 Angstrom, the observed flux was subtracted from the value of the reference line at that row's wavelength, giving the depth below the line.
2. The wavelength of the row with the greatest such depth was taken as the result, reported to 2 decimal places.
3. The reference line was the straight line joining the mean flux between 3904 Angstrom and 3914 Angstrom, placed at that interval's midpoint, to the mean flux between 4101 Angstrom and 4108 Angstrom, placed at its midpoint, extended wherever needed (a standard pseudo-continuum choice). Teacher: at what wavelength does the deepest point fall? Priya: 3969.79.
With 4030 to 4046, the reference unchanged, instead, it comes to 4045.46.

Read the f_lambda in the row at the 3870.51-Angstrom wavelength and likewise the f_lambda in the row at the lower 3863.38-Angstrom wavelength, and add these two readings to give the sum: 22.0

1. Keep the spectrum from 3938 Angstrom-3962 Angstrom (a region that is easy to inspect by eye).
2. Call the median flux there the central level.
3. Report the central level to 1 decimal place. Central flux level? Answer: 10.8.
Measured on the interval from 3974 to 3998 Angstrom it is 10.7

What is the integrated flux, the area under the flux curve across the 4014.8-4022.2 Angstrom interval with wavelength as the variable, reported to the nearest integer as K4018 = 85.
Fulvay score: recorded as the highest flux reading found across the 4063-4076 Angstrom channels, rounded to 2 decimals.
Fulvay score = 11.00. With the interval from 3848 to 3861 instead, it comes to 11.70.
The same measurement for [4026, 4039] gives 11.60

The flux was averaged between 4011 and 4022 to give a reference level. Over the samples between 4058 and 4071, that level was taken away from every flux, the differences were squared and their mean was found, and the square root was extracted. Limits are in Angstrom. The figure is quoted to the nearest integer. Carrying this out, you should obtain 1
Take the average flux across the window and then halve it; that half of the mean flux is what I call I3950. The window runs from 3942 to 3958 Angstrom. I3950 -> 5.4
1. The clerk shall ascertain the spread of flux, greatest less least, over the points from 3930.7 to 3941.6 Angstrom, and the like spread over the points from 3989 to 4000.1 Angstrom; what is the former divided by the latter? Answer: 9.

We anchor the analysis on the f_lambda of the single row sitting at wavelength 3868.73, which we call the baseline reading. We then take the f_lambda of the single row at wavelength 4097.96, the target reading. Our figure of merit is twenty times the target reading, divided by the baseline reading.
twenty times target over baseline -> 13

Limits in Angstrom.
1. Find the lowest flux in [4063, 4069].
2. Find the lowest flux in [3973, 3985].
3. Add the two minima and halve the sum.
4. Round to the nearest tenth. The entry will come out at 8.7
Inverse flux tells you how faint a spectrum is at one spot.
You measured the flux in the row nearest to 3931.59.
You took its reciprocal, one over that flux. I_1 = 0.14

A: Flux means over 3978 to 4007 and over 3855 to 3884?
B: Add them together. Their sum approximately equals 21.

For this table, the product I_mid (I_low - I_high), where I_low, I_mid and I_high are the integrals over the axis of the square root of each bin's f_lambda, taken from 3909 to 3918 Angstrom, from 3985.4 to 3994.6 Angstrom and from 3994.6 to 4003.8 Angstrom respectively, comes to -20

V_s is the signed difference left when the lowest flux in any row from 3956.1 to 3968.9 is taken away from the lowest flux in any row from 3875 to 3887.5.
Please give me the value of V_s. 3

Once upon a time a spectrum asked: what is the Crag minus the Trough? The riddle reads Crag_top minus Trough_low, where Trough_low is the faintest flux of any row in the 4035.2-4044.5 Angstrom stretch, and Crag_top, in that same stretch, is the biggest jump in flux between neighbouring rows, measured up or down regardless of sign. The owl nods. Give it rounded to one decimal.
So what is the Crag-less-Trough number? -10.4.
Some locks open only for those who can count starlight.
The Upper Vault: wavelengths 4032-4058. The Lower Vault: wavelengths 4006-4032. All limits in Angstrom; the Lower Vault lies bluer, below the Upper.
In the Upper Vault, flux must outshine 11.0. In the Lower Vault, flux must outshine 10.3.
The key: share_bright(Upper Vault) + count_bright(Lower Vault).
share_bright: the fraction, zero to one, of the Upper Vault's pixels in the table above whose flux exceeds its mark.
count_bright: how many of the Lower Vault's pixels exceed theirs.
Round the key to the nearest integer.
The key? 15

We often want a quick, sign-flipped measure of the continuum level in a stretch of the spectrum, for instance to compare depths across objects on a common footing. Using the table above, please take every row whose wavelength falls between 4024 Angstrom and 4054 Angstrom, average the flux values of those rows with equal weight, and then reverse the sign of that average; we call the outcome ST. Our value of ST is -11.23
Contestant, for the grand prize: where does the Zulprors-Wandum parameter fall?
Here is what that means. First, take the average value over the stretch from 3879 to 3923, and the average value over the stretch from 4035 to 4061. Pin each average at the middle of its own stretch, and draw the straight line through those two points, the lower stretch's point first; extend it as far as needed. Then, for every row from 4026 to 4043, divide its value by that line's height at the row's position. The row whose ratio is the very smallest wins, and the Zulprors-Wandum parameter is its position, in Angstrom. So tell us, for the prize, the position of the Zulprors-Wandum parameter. 4041.74 Angstrom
